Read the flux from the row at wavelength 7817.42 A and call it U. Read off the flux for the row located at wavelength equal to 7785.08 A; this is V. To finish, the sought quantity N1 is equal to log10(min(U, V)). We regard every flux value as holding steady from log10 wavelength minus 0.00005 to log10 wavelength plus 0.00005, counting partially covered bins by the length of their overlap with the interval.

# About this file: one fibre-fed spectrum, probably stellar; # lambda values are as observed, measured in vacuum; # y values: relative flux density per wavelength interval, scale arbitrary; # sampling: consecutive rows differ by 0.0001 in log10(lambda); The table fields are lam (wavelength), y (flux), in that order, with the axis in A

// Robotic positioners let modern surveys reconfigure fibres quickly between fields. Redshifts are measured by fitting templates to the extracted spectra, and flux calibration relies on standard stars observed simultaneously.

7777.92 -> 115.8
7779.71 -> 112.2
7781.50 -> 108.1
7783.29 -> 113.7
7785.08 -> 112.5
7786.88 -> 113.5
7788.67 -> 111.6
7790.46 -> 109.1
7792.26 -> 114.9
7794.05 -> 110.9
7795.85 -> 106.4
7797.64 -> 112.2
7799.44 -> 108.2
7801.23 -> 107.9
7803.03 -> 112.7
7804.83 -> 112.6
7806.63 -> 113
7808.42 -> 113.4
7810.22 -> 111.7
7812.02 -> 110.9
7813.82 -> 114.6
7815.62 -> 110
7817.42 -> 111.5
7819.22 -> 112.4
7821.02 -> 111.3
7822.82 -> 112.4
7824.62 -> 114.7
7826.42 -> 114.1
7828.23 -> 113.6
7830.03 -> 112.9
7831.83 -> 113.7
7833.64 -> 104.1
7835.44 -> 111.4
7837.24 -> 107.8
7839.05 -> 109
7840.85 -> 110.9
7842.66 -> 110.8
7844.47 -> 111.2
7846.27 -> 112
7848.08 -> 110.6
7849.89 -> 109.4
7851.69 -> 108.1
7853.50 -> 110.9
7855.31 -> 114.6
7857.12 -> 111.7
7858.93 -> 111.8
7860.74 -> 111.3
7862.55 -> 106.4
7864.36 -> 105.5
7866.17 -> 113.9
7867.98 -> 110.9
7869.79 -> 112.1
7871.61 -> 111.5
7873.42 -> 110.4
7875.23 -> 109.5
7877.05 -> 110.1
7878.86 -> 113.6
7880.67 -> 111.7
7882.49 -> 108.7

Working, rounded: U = 111.5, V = 112.5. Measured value 2.05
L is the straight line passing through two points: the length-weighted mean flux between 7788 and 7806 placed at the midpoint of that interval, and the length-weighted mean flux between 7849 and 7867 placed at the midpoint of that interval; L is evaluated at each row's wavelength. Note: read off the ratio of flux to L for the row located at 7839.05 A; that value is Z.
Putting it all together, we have 0.99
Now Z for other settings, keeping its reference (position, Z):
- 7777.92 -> 1.05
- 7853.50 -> 1.00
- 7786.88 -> 1.03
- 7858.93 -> 1.01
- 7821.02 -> 1.01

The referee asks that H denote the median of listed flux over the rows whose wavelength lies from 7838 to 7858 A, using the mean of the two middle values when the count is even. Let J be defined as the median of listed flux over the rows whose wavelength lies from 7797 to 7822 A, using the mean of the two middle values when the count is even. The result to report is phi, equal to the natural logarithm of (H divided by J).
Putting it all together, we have -0.009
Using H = 111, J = 112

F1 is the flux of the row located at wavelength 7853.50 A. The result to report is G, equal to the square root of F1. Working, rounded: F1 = 110.9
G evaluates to 10.5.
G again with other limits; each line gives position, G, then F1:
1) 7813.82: 10.7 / 114.6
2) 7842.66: 10.5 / 110.8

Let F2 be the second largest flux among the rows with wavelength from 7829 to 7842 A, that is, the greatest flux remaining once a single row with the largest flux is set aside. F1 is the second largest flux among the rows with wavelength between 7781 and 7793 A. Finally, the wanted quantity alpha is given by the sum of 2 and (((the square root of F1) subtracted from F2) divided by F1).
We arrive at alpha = 2.90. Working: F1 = 113.7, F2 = 112.9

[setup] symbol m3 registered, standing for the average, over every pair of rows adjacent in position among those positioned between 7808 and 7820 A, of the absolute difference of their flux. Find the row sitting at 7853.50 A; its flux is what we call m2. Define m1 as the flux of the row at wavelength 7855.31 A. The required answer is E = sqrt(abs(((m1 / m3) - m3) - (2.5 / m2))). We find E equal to 7.1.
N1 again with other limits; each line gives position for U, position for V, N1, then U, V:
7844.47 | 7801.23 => 2.03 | 111.2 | 107.9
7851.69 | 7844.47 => 2.03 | 108.1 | 111.2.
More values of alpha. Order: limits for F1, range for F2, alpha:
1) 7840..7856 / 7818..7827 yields 2.92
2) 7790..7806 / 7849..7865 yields 2.90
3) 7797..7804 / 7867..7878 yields 2.90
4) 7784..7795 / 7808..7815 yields 2.91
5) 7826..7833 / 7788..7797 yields 2.89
